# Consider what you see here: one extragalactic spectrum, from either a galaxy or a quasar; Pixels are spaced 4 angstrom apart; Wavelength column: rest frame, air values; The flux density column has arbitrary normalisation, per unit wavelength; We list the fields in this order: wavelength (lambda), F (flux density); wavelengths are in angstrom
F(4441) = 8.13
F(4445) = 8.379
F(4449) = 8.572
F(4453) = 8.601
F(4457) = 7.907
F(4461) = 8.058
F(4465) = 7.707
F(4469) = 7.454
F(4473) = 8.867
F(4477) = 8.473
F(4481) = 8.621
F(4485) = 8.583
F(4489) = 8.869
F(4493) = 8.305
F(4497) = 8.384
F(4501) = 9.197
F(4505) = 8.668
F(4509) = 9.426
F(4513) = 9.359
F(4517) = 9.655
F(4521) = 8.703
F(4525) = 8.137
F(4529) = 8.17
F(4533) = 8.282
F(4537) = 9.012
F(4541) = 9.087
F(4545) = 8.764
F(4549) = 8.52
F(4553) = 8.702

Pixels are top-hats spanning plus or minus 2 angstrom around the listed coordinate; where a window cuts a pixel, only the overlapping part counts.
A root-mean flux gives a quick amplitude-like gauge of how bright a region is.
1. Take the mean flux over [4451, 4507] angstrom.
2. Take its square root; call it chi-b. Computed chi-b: 2.90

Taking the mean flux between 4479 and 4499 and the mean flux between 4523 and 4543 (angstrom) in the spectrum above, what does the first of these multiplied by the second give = 73.0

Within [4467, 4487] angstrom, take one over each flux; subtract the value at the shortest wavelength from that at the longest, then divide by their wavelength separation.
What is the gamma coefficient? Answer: -0.0011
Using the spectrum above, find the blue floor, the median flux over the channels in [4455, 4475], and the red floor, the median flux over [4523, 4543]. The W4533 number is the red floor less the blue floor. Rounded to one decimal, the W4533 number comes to 0.4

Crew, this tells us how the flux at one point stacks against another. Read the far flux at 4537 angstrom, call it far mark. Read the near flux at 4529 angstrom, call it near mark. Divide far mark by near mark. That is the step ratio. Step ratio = 1.10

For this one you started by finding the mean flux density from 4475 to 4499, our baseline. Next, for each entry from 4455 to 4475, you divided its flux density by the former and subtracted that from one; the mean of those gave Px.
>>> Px 0.063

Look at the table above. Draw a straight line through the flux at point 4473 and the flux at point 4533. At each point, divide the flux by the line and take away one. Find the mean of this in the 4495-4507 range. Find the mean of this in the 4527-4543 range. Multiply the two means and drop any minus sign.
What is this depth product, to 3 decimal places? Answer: 0.001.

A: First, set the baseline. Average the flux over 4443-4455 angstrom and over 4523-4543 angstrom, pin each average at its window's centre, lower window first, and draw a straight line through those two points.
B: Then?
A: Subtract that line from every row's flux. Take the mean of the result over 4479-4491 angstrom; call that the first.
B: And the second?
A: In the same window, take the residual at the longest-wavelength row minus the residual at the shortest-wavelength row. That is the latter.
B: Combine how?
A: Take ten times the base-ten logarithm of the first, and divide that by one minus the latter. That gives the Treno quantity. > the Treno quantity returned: -10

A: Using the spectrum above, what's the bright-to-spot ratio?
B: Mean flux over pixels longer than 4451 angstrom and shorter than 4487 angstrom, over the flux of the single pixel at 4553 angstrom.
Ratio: 0.95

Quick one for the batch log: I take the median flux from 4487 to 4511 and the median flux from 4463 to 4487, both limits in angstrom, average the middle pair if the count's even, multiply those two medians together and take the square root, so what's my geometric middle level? 8.65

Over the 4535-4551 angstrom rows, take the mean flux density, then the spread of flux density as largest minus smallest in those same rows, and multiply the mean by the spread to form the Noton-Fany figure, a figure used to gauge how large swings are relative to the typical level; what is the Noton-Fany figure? 5.0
